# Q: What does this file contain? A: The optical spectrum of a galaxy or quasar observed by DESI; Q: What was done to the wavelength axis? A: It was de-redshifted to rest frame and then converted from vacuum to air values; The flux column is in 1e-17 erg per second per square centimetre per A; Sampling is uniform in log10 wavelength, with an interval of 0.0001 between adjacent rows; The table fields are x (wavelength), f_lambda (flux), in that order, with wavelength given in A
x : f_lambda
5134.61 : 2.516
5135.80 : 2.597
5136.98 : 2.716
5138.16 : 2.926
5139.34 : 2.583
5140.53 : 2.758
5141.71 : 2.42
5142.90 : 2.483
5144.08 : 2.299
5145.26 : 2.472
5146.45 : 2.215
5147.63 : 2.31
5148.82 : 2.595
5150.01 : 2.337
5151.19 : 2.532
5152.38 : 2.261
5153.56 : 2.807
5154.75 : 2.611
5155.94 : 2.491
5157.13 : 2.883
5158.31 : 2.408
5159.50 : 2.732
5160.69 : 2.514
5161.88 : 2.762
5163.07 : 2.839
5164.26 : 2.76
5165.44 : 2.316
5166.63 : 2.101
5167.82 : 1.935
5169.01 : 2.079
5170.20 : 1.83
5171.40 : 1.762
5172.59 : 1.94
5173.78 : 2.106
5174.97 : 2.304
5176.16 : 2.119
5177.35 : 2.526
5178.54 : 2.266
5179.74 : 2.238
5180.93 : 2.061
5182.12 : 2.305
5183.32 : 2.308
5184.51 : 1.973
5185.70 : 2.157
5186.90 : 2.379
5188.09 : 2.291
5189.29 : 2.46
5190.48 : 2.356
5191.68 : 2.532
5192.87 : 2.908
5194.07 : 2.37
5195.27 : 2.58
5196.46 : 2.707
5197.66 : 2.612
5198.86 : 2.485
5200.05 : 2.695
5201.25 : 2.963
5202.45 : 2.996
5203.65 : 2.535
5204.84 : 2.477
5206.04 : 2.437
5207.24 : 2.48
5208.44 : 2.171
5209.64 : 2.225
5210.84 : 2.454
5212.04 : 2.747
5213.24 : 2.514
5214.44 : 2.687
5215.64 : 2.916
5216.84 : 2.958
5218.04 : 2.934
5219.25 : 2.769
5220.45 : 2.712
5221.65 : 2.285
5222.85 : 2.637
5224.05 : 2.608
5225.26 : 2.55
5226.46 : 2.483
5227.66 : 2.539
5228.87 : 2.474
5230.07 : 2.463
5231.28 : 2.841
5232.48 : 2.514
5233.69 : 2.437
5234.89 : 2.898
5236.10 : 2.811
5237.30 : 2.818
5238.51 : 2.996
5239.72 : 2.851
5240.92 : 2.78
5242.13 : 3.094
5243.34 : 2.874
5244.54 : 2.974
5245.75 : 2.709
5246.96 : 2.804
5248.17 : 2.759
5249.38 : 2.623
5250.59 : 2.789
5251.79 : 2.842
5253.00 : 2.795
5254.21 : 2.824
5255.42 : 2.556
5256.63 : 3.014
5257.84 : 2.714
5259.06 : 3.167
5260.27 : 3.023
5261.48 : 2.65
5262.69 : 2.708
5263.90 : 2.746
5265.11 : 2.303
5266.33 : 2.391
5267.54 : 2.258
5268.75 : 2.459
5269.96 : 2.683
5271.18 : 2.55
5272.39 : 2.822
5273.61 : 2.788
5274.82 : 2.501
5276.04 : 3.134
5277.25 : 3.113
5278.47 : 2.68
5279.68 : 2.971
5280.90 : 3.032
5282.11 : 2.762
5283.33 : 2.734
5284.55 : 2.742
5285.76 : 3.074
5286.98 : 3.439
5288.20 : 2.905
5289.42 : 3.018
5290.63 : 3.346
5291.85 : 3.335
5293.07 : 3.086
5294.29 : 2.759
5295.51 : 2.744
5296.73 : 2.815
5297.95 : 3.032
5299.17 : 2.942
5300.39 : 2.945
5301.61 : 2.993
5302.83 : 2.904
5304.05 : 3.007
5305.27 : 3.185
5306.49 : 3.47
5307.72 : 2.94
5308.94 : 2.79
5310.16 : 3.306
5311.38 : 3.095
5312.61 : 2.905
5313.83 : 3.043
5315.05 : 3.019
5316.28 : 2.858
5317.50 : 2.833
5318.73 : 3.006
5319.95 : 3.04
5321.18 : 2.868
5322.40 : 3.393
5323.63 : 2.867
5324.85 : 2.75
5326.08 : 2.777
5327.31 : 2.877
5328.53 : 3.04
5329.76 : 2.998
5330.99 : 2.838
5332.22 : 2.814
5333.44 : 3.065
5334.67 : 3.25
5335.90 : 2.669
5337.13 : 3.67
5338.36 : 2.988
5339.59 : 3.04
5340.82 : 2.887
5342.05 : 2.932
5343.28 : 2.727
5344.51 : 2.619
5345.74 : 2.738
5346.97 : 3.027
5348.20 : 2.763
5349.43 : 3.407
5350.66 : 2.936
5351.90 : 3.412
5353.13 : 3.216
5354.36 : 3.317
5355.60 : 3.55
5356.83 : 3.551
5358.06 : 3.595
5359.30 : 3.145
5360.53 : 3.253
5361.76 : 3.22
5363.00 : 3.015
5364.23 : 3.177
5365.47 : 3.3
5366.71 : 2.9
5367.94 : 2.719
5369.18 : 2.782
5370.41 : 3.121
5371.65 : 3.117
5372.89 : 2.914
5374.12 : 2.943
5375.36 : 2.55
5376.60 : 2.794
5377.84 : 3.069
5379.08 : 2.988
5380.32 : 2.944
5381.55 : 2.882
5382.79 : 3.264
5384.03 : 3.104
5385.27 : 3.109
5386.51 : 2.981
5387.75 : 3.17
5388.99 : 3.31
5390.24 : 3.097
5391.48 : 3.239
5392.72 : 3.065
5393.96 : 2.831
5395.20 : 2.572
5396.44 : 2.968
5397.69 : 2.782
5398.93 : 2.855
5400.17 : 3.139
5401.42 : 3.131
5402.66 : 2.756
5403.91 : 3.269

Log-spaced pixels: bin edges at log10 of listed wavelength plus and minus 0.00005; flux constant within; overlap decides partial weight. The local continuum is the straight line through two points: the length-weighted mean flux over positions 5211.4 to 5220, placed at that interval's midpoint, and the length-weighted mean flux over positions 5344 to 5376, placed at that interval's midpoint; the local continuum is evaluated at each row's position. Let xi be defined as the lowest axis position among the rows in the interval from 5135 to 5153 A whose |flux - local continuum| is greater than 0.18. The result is 5138.16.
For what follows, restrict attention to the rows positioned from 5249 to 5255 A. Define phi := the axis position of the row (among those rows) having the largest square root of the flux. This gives 5251.79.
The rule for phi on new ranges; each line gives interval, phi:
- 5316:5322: 5319.95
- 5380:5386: 5382.79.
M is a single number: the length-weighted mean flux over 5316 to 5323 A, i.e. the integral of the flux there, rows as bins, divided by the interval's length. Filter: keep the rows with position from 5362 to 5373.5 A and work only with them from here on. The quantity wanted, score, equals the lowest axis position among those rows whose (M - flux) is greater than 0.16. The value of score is 5367.94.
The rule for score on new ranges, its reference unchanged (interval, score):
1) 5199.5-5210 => 5200.05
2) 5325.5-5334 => 5326.08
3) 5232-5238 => 5232.48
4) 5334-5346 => 5335.90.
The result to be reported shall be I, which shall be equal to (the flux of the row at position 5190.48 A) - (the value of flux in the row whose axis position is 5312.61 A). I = -0.5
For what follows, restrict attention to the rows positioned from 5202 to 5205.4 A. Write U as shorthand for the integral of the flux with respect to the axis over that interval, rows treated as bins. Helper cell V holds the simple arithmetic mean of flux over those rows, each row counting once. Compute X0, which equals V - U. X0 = -6.4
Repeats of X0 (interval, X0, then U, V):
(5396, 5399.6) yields -7.5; 10.3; 2.87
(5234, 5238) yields -8.4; 11.3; 2.84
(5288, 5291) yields -6.2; 9.3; 3.09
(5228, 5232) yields -7.7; 10.3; 2.59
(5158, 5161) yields -5.1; 7.7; 2.55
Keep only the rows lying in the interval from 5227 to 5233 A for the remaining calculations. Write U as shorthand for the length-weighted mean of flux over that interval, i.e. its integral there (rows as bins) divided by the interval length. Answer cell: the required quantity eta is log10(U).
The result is 0.409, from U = 2.57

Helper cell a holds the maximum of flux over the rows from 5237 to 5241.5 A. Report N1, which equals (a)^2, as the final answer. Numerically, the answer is 9.0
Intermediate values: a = 2.996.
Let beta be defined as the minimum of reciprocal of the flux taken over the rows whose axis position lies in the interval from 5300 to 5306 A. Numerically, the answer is 0.314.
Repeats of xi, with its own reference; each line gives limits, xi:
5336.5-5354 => 5337.13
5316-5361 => 5322.40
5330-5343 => 5330.99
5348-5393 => 5348.20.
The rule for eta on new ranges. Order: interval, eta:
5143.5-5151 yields 0.377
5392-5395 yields 0.464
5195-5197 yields 0.425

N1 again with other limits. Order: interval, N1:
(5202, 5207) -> 9.0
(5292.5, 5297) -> 9.5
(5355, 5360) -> 12.9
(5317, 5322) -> 9.2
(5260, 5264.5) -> 9.1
